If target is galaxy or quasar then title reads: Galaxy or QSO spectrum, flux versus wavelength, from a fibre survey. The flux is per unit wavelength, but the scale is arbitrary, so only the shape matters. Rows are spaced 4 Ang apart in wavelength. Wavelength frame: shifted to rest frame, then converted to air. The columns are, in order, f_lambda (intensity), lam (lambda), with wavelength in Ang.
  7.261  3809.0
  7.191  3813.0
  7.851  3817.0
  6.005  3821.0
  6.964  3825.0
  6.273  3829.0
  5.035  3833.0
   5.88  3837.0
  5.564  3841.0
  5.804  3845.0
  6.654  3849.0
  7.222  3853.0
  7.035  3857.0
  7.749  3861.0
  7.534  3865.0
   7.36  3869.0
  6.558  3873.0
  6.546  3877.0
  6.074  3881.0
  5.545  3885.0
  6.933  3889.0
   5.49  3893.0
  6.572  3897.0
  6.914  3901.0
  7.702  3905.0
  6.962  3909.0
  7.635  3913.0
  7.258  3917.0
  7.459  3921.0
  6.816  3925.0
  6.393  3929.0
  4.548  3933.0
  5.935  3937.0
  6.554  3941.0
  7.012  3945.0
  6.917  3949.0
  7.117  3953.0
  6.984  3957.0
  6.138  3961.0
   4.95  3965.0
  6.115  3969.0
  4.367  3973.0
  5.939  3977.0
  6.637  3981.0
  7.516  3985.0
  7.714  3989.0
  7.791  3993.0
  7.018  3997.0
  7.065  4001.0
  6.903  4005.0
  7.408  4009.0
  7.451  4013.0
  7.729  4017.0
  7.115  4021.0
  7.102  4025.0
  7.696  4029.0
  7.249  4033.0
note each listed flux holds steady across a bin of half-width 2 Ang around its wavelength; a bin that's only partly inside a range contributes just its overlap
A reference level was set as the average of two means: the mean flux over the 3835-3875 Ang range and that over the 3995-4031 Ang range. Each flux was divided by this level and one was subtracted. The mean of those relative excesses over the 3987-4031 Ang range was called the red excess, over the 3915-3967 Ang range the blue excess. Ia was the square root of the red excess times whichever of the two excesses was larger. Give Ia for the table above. 0.051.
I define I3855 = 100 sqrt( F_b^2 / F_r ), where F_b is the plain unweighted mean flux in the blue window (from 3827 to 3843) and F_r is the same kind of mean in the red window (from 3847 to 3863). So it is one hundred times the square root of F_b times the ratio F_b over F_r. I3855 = 212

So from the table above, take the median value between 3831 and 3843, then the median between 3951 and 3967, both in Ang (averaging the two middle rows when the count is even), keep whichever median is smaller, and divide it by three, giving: 1.85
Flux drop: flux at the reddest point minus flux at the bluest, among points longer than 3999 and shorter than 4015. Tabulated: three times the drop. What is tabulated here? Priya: 1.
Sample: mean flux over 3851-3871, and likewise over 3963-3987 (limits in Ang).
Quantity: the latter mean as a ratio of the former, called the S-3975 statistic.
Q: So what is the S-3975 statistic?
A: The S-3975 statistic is 0.80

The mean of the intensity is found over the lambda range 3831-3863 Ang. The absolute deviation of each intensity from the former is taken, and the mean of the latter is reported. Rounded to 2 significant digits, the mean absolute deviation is 0.80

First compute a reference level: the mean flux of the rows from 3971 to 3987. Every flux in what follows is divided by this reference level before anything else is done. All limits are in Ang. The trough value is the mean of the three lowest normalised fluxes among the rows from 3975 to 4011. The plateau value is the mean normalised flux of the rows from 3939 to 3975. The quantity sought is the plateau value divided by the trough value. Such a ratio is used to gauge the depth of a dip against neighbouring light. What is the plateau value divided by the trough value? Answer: 0.96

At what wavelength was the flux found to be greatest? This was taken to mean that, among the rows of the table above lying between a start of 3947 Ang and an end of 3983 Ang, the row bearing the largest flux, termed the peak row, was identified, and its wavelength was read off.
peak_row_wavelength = 3953.0 Ang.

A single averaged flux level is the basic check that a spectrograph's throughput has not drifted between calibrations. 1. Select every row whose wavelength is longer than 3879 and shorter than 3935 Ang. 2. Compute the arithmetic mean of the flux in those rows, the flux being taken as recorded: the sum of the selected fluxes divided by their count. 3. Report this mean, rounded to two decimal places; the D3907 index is 6.59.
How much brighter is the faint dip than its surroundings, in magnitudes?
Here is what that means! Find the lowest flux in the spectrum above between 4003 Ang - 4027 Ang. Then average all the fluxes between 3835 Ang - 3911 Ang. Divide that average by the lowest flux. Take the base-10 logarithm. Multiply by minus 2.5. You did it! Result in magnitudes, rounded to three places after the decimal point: 0.043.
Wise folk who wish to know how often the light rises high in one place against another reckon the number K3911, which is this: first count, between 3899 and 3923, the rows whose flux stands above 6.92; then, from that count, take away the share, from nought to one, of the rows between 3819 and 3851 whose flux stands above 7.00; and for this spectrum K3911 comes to 5.0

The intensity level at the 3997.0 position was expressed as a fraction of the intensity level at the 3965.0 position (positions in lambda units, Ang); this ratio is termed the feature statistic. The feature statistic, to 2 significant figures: 1.4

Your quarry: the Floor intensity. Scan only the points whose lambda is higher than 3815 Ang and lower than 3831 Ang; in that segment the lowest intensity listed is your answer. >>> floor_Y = 6.005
